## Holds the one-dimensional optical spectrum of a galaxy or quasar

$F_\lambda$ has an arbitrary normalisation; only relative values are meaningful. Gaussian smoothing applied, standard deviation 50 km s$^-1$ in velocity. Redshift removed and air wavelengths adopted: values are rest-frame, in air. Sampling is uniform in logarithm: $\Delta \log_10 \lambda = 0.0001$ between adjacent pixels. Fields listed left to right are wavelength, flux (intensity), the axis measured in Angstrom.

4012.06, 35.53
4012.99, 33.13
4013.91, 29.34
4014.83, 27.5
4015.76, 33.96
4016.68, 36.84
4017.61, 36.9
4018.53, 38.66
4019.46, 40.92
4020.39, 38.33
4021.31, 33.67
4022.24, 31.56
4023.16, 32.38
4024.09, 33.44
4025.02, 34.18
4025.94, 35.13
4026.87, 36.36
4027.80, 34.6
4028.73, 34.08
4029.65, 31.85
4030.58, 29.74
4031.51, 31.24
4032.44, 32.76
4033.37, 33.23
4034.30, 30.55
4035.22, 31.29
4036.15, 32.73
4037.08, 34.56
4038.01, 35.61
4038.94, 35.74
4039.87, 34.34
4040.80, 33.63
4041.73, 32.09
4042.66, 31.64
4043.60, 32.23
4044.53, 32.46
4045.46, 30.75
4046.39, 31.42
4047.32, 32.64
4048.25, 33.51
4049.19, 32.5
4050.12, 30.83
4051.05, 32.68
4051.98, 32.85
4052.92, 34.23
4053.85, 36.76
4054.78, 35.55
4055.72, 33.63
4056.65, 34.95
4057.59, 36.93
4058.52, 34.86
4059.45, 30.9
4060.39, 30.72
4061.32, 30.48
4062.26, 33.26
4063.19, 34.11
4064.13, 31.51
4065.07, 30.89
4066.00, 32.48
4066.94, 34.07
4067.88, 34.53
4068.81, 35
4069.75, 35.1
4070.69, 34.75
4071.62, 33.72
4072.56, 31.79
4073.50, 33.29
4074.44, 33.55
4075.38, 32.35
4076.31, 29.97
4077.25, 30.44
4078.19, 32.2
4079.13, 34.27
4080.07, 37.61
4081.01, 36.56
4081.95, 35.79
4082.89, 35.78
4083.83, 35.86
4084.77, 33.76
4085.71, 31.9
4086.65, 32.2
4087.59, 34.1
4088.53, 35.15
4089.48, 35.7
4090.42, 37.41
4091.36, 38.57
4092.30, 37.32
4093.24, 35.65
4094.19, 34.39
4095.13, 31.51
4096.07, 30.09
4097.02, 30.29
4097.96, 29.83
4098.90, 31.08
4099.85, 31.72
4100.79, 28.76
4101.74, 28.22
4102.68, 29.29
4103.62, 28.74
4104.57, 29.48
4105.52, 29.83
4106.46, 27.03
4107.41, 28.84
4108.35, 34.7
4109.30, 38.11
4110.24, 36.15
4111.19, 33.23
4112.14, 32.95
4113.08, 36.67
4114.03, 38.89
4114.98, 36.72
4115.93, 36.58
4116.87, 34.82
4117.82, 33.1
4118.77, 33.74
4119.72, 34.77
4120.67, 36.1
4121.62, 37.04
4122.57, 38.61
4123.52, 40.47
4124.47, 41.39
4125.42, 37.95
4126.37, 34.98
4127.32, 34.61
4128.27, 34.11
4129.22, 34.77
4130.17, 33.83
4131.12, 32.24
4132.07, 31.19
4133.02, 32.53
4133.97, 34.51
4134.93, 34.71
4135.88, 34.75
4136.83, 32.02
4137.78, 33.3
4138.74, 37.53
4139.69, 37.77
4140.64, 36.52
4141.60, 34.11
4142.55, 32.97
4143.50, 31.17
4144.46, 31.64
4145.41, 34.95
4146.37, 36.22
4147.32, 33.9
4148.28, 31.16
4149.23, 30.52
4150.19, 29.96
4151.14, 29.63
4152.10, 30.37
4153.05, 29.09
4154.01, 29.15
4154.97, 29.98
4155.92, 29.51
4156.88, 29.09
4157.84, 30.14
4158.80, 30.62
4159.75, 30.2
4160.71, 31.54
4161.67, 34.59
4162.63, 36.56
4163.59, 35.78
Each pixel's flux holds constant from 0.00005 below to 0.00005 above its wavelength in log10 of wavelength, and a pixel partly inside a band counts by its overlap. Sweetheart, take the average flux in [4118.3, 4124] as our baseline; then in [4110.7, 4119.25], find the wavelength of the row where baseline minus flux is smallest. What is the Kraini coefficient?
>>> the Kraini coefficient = 4114.03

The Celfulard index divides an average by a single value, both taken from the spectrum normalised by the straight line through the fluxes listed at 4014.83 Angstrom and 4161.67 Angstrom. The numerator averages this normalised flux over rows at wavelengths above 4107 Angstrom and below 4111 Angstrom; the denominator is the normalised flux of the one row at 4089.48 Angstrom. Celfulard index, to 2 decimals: 0.94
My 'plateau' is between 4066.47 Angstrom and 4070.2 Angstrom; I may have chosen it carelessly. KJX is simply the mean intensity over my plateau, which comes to 34.7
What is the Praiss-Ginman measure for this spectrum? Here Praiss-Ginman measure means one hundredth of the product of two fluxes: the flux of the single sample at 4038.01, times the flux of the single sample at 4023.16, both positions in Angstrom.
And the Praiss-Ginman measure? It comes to 11.5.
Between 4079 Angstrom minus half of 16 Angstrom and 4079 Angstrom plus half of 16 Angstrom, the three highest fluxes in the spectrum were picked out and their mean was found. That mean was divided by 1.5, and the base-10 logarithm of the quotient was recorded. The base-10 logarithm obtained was 1.39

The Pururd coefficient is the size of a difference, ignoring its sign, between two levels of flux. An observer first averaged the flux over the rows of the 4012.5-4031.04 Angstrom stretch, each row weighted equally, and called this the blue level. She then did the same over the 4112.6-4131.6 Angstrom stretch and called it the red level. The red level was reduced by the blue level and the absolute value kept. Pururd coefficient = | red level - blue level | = 1.94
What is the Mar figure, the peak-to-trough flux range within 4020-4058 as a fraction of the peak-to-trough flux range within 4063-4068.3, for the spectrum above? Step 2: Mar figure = 2.36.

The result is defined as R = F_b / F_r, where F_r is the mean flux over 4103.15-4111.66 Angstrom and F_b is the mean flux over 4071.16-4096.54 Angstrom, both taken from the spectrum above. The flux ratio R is 1.07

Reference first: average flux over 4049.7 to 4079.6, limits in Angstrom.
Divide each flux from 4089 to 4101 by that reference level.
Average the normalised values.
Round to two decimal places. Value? 1.00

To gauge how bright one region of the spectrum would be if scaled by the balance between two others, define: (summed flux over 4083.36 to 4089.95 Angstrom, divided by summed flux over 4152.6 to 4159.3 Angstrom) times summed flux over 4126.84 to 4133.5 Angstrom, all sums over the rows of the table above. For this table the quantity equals 268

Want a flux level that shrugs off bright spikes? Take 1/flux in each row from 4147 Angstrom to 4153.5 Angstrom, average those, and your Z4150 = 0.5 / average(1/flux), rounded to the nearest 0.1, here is 15.3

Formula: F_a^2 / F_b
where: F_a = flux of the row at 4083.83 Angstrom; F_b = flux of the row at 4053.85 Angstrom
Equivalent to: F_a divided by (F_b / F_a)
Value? 35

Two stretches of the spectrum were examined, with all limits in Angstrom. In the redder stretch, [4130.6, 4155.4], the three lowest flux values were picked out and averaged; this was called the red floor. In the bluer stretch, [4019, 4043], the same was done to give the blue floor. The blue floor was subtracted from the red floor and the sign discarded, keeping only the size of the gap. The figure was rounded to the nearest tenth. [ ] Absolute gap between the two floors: 1.2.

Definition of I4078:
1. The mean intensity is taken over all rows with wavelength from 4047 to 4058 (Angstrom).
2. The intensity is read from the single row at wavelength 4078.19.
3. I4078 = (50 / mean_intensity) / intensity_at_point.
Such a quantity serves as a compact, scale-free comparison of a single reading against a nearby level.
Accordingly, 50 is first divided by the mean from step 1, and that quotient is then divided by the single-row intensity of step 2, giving 0.046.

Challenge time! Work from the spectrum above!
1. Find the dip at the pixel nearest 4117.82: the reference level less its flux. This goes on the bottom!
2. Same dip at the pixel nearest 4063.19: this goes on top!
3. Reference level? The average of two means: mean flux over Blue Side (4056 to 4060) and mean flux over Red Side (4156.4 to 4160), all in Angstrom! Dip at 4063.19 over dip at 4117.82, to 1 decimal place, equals 2.1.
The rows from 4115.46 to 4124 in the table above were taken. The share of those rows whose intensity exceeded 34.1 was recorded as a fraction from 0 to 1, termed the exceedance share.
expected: 0.78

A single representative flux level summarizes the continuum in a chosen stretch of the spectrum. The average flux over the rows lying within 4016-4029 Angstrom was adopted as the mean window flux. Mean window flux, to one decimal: 35.5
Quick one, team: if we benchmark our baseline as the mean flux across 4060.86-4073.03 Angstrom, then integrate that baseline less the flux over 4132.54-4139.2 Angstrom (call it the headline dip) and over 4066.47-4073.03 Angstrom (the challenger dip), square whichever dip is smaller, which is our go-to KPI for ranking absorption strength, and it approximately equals 43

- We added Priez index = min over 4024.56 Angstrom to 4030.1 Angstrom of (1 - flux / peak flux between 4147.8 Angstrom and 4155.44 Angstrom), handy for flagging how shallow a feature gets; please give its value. -0.17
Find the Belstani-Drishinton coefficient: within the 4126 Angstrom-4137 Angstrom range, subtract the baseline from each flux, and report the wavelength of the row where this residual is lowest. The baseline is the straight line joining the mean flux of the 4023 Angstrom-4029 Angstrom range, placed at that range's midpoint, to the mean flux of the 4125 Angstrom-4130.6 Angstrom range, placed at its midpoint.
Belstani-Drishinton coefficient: 4132.07 Angstrom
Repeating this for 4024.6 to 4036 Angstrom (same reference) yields 4030.58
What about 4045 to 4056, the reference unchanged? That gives 4045.46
